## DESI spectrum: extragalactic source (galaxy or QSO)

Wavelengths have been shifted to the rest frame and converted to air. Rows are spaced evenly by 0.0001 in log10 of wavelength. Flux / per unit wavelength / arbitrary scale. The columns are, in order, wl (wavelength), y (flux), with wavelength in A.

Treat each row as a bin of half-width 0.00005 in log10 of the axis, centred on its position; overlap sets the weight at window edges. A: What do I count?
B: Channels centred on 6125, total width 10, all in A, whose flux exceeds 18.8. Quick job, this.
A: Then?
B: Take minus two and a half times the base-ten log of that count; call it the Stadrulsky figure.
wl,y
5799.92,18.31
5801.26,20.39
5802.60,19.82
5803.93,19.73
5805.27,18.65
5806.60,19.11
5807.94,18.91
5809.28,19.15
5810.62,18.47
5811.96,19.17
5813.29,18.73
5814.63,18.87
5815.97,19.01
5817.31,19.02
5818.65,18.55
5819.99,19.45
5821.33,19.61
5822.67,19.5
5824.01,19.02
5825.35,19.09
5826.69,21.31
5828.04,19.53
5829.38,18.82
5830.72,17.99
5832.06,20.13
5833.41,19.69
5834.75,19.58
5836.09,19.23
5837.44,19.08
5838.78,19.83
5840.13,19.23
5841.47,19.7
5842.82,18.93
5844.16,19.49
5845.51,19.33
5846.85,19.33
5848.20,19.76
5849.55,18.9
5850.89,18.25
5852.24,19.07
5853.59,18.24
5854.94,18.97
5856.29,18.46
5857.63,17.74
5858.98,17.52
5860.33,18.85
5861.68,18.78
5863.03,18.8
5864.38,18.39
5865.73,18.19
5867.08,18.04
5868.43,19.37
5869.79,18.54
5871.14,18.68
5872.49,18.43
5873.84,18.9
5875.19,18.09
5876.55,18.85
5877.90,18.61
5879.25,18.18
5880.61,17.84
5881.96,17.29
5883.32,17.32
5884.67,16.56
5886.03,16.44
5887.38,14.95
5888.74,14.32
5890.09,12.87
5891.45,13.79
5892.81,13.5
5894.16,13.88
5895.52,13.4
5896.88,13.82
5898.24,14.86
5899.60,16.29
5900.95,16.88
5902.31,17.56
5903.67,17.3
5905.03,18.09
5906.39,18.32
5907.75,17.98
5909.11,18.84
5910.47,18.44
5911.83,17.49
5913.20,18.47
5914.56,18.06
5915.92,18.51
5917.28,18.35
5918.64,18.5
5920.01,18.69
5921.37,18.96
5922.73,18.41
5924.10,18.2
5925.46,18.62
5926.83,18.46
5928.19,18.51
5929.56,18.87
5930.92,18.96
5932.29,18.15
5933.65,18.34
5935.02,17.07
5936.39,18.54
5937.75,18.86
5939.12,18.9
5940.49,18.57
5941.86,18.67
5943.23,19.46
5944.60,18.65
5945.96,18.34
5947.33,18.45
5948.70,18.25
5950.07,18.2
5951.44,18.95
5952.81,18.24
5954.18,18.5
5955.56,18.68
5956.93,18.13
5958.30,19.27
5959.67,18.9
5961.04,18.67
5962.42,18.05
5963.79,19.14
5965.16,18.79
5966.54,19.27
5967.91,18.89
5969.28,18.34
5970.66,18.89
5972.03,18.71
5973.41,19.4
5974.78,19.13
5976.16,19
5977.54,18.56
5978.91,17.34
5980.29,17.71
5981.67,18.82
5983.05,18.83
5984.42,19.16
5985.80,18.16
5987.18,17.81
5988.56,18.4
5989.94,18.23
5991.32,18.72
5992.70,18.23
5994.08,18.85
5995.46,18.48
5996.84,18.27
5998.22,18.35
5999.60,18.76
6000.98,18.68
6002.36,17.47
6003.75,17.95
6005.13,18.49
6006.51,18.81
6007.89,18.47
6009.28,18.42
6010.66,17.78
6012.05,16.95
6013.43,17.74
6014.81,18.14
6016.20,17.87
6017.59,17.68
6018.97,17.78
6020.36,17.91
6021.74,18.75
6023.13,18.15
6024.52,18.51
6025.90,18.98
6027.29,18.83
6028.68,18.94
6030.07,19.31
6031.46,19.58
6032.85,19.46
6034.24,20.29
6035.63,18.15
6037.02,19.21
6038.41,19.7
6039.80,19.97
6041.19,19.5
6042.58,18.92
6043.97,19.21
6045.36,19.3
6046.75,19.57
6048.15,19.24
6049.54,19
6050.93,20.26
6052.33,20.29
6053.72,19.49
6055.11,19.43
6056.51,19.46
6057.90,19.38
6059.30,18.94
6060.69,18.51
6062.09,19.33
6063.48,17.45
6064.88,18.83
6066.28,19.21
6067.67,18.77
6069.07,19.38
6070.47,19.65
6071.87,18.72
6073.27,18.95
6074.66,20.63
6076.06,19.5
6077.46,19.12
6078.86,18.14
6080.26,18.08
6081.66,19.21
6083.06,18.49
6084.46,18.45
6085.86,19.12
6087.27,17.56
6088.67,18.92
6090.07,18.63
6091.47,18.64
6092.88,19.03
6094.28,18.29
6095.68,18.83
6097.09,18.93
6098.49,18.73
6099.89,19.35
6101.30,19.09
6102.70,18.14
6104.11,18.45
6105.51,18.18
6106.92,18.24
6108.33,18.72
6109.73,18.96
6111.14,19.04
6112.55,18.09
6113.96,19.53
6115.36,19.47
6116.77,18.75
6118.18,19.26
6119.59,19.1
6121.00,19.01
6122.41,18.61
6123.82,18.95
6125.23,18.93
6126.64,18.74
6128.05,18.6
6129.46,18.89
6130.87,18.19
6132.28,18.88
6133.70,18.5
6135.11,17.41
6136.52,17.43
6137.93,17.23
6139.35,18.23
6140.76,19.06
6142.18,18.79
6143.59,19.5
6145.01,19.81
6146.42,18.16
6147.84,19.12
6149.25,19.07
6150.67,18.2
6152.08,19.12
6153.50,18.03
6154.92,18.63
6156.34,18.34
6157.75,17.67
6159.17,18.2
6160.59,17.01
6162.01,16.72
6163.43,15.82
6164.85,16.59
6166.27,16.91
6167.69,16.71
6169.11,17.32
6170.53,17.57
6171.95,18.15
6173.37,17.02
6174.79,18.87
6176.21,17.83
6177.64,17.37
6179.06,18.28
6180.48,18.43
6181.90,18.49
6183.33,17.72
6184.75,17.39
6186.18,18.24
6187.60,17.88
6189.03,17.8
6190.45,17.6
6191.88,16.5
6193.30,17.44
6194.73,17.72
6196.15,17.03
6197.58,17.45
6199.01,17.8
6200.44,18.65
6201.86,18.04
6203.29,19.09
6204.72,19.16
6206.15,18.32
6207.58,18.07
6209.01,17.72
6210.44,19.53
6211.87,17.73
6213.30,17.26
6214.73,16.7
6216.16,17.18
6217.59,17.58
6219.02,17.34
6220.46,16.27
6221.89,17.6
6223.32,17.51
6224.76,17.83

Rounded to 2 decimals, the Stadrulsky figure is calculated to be -1.51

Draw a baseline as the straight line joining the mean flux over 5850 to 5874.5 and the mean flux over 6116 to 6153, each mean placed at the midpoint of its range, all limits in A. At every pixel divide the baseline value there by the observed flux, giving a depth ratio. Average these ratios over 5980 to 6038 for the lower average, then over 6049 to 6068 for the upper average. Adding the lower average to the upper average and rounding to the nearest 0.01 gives 1.98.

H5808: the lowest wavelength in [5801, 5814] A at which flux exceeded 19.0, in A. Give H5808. 5801.26 A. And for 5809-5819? 5809.28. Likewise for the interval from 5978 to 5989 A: 5984.42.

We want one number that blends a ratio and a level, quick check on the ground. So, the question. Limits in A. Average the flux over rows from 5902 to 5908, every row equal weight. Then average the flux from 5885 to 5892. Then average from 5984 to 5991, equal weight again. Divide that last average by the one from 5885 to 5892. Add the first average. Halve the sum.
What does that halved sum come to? 9.6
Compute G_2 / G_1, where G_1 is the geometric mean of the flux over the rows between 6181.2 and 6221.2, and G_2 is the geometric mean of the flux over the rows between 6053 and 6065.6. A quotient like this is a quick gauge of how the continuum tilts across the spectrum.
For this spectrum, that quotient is 1.07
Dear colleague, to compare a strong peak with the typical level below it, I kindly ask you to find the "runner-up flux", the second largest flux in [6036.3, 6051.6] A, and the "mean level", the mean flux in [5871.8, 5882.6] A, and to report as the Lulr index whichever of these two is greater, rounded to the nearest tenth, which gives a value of 20.0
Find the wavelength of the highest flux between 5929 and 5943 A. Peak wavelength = 5930.92 A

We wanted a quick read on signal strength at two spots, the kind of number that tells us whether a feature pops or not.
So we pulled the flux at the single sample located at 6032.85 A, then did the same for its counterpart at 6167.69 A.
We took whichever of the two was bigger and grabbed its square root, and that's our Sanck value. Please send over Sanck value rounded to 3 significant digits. 4.41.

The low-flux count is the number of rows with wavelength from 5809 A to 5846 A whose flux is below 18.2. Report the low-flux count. 1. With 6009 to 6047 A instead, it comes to 10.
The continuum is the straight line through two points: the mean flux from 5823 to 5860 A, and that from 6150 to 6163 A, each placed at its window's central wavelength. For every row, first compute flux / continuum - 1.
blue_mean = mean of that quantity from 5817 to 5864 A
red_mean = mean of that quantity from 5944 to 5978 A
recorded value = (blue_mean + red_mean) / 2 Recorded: 0.000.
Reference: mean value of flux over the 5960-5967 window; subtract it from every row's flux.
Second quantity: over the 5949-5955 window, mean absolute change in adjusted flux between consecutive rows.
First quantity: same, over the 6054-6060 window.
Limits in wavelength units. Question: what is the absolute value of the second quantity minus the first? 0.39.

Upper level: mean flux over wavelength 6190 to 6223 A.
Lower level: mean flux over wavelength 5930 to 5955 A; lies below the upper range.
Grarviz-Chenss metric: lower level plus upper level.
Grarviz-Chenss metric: 36.24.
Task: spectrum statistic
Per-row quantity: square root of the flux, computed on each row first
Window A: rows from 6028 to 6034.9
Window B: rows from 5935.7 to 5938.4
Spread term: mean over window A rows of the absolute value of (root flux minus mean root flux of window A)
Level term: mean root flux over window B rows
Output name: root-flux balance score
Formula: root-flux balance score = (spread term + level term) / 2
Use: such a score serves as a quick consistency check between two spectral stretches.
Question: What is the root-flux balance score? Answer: 2.18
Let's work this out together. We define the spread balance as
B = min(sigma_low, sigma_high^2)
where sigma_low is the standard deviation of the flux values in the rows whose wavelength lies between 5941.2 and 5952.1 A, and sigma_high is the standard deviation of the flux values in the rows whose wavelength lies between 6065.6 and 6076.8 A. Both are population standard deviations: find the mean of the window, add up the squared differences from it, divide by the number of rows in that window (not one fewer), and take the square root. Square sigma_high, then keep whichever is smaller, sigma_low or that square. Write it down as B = 0.33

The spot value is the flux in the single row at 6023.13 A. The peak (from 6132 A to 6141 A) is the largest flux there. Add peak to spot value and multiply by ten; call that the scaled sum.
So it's 372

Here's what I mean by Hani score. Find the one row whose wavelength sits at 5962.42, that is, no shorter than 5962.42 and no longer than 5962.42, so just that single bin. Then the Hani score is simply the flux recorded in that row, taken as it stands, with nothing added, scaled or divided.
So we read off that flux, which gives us 18.05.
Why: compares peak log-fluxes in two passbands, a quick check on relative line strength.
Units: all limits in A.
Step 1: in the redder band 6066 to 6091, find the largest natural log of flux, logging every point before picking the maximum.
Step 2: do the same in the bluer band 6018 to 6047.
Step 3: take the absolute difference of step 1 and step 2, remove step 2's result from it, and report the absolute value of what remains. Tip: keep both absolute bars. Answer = 2.99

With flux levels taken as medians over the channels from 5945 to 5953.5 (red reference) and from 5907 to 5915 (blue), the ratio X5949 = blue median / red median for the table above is 1.00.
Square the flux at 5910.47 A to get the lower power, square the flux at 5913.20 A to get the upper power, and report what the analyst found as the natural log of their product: 11.7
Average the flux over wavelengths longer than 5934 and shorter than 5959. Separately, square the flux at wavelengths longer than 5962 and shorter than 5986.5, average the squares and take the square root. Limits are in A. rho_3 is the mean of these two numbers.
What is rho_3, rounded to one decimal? 18.6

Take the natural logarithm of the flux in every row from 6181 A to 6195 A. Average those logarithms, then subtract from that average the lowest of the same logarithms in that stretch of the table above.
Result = 0.069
